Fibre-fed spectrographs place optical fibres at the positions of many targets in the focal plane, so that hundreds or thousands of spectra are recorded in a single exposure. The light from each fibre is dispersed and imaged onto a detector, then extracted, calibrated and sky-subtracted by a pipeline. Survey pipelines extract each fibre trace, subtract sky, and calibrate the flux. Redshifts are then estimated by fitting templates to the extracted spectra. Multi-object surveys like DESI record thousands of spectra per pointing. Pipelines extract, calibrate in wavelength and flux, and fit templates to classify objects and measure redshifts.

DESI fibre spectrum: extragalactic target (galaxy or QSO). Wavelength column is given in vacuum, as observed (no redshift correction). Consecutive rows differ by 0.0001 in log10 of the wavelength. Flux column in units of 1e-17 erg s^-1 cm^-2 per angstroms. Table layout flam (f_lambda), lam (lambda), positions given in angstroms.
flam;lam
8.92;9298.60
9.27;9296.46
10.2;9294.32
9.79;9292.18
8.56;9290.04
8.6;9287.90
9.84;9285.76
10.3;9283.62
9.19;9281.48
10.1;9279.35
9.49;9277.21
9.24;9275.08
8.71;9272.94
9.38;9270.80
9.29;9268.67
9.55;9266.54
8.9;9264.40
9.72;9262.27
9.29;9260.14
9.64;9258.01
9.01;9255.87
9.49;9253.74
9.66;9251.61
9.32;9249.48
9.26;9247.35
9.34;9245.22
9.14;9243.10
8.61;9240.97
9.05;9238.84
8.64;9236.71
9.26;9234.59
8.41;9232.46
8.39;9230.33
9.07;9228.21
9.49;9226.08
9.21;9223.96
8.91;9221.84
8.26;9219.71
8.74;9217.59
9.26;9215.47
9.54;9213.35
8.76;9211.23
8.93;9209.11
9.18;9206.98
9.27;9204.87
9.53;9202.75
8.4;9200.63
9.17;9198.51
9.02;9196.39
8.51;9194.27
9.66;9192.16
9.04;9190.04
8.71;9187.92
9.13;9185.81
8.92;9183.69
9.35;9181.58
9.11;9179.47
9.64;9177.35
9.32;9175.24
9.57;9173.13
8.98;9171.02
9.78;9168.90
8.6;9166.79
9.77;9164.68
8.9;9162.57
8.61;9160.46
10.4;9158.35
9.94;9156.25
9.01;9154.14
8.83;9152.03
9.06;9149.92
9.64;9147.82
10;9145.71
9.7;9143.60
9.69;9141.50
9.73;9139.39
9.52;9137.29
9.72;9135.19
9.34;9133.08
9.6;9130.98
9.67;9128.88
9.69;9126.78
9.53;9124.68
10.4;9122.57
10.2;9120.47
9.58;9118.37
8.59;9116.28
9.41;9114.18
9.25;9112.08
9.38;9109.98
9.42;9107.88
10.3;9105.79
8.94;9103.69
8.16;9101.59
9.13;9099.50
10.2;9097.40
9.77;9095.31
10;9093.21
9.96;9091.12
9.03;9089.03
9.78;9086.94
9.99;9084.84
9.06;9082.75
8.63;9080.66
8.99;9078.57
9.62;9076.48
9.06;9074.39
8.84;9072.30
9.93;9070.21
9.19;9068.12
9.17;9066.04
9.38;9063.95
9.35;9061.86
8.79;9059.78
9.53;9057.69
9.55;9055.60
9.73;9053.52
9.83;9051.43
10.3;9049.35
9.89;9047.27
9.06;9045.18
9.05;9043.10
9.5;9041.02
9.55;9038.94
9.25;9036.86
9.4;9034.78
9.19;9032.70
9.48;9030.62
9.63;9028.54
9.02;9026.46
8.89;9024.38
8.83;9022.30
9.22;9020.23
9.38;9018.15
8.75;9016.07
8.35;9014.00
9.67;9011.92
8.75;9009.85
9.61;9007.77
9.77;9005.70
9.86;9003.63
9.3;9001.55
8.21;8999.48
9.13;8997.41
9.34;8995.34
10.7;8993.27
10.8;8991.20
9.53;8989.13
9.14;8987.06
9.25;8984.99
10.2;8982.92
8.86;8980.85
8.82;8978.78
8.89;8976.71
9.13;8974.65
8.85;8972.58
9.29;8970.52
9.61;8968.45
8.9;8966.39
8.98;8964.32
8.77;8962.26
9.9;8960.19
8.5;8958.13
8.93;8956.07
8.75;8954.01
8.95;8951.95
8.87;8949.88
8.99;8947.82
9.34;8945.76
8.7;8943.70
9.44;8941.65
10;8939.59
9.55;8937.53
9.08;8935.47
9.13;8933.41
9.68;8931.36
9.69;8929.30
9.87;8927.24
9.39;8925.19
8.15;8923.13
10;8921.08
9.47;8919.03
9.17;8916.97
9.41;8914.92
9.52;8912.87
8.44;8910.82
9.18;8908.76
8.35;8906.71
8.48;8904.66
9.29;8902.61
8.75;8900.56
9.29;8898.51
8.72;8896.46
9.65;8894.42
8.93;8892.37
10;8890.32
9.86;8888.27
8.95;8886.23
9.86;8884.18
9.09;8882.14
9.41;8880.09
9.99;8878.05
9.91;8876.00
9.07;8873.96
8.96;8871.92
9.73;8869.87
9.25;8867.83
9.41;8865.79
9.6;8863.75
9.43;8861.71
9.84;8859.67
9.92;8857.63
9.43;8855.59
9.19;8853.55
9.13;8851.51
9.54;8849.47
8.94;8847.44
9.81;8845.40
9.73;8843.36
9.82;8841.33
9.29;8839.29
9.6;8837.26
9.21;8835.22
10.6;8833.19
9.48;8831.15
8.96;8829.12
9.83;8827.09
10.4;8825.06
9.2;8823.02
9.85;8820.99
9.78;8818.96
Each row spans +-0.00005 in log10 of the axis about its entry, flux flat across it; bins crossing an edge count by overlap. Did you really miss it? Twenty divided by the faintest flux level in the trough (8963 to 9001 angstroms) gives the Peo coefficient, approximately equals 2.44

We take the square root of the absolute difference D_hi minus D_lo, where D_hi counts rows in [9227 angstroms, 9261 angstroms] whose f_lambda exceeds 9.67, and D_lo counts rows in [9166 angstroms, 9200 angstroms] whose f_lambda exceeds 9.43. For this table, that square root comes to 2.0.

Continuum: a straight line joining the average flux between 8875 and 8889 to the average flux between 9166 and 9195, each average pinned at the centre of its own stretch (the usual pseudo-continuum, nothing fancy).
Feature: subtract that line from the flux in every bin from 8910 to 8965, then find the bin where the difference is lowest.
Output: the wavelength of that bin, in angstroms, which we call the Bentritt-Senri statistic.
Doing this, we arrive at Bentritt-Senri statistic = 8923.13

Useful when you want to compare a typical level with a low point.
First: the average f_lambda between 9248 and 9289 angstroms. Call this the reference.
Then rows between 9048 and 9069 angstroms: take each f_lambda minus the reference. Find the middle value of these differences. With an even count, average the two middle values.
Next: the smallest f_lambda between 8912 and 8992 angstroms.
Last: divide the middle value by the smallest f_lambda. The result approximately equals 0.006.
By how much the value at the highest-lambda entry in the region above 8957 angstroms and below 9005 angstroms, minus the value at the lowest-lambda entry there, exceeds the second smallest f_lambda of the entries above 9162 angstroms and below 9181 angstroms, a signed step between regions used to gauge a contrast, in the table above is -7.54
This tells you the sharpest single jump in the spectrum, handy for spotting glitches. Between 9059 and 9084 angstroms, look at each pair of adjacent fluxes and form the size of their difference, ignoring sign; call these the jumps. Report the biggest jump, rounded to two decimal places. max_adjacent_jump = 1.09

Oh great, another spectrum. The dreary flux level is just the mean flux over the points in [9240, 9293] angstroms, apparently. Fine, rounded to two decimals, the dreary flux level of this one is 9.34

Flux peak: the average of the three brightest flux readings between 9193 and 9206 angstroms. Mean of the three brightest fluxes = 9.3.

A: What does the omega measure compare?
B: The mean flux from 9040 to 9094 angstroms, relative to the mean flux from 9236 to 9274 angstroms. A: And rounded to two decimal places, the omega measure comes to 1.02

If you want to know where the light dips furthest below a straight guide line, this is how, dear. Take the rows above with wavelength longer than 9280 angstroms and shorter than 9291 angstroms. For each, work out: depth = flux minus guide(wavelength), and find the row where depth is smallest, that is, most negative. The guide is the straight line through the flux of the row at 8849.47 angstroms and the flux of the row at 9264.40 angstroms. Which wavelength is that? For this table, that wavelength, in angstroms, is 9290.04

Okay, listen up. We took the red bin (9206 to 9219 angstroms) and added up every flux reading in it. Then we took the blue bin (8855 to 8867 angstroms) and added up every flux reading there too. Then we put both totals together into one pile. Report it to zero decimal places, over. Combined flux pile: 112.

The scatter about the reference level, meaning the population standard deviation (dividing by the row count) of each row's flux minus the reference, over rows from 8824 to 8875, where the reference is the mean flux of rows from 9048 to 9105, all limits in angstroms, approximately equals 0.41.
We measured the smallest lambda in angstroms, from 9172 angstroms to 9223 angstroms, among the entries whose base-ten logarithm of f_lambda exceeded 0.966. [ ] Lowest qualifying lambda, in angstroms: 9173.13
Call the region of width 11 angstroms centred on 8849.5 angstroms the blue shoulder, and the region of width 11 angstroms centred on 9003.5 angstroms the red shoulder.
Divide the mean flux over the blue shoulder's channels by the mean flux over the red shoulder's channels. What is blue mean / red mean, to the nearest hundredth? 1.00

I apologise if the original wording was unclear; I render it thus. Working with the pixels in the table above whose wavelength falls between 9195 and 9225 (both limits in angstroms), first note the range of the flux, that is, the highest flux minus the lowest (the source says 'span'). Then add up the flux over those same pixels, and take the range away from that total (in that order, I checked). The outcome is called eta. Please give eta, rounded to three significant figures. 125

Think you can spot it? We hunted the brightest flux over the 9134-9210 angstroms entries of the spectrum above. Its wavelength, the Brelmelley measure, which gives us 9158.35 angstroms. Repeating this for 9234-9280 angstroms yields 9279.35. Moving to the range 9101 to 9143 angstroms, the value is 9122.57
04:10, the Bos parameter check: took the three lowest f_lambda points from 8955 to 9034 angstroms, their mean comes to 8.35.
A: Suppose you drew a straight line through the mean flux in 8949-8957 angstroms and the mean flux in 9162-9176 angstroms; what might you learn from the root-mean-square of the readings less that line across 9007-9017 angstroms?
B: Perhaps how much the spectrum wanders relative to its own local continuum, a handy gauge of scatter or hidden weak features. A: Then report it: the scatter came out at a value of 0.53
